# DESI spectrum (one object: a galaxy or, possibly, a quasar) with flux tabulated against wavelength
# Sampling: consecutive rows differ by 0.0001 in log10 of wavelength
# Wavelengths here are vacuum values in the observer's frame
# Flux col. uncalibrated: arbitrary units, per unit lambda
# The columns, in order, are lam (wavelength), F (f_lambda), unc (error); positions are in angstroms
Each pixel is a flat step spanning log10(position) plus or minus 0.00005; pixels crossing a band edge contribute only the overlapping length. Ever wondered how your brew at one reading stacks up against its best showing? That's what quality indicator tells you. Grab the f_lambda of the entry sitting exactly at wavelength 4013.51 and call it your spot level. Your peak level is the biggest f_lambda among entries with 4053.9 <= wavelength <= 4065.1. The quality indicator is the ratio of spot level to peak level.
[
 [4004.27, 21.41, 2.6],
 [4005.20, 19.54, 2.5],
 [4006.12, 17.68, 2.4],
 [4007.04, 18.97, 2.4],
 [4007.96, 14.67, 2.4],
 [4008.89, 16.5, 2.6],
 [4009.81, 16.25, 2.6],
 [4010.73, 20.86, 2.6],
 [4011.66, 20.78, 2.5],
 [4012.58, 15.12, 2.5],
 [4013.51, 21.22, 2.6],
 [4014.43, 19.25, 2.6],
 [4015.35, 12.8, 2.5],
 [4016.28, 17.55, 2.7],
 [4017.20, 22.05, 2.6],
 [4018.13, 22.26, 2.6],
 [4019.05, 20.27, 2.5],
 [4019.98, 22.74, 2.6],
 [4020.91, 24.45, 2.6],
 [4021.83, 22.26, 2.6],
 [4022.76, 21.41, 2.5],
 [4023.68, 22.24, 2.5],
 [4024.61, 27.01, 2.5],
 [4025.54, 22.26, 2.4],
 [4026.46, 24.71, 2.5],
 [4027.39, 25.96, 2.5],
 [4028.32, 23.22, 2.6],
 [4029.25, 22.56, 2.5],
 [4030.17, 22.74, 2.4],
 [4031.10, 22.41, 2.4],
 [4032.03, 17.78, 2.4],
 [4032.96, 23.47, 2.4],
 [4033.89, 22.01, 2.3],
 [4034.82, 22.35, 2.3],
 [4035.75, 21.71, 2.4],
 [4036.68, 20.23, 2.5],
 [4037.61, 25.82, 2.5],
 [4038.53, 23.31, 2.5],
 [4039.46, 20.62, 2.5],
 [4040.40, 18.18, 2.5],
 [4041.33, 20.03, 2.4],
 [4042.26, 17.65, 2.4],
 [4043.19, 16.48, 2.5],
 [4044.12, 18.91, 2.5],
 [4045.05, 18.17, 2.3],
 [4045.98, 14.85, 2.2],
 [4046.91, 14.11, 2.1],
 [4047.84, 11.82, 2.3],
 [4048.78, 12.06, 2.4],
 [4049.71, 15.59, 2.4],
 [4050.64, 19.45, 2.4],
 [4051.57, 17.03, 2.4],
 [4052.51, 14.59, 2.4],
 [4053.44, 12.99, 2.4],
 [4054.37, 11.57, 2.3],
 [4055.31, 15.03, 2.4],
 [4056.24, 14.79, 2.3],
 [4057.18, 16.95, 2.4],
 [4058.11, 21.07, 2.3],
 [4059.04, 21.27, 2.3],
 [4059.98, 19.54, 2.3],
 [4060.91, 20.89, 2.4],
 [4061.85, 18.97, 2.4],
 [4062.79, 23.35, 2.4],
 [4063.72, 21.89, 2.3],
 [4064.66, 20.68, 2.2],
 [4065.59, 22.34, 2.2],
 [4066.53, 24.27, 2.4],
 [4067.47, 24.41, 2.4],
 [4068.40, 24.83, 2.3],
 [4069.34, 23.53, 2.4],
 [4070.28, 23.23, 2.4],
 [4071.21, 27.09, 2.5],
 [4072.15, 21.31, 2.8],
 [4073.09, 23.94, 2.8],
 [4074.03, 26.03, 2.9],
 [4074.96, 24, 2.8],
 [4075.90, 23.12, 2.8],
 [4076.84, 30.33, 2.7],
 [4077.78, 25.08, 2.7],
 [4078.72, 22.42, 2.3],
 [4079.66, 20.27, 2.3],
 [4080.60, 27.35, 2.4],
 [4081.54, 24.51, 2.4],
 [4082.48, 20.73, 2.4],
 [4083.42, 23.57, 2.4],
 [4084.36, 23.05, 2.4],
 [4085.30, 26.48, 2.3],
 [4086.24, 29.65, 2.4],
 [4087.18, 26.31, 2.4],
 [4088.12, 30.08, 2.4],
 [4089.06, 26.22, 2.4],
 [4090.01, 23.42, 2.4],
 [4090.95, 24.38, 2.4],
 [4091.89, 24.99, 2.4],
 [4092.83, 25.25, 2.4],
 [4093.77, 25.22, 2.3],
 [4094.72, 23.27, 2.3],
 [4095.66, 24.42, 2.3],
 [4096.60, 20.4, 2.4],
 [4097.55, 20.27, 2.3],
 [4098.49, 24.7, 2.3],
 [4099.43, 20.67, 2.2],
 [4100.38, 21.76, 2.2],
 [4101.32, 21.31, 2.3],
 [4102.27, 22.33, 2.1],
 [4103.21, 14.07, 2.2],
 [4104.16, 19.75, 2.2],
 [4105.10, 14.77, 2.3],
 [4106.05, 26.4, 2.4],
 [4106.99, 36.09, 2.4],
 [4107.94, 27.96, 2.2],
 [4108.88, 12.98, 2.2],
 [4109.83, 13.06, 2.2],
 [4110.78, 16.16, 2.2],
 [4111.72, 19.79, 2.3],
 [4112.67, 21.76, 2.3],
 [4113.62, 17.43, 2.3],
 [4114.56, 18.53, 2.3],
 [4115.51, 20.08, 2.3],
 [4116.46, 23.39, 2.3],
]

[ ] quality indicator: 0.91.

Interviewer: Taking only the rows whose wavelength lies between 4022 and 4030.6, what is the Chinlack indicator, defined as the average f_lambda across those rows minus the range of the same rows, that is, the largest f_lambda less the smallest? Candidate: 18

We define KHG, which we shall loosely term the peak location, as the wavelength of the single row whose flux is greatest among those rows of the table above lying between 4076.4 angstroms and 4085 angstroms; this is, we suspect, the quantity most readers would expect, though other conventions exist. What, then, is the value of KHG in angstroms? 4076.84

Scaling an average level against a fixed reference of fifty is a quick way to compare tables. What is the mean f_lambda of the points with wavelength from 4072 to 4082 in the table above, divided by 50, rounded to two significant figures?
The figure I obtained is 0.49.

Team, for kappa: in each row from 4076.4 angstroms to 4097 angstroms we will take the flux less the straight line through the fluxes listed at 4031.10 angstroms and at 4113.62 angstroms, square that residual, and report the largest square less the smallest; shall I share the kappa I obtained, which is 123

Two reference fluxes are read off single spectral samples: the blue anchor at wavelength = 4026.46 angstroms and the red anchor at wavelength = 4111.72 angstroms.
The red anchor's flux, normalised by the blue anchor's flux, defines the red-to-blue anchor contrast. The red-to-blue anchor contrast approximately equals 0.80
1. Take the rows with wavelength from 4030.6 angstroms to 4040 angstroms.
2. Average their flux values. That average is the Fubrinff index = 22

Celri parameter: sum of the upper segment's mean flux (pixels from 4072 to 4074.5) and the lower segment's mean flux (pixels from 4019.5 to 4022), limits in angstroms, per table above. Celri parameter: 47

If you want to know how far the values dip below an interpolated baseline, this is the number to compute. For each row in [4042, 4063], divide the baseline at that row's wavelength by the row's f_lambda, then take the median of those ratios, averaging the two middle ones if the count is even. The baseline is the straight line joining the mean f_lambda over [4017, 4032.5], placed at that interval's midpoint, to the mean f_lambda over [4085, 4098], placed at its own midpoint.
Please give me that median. 1.41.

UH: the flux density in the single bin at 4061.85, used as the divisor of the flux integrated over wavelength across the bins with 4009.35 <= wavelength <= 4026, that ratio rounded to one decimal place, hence 18.1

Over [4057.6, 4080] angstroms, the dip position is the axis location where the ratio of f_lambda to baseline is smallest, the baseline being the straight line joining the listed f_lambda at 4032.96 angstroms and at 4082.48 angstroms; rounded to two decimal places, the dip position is 4061.85 angstroms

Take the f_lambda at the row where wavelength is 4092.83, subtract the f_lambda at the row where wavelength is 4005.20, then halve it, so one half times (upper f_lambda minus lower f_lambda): 3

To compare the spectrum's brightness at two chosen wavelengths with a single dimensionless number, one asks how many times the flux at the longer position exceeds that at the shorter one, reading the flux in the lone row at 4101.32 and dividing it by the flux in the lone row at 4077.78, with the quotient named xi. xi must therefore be 0.8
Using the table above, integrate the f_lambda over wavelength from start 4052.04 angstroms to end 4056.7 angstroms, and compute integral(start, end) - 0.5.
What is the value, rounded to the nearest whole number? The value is 64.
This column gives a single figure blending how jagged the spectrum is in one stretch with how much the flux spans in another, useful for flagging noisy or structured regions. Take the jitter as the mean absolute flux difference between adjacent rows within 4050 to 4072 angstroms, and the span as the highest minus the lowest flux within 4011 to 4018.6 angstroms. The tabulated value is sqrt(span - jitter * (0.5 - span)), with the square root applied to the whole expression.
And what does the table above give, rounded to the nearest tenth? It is 5.1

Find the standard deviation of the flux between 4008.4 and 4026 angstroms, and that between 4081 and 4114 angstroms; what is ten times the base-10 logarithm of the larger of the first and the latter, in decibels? 6.9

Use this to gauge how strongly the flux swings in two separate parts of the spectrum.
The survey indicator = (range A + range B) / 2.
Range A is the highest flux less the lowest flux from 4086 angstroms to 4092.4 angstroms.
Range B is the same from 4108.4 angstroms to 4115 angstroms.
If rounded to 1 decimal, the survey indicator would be 7.7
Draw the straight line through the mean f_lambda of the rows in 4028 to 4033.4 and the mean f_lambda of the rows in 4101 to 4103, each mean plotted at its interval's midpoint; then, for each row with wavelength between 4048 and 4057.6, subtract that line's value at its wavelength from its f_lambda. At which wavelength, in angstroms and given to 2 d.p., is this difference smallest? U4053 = 4054.37 angstroms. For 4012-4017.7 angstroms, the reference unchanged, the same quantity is 4015.35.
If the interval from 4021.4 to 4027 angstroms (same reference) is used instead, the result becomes 4022.76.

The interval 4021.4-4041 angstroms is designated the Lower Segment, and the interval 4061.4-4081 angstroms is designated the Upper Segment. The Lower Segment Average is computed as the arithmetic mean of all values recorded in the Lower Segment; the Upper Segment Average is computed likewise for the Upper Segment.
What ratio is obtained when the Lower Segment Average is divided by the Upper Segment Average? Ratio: 0.95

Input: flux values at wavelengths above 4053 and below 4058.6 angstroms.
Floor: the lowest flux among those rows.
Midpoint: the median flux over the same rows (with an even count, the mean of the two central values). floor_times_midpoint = 173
